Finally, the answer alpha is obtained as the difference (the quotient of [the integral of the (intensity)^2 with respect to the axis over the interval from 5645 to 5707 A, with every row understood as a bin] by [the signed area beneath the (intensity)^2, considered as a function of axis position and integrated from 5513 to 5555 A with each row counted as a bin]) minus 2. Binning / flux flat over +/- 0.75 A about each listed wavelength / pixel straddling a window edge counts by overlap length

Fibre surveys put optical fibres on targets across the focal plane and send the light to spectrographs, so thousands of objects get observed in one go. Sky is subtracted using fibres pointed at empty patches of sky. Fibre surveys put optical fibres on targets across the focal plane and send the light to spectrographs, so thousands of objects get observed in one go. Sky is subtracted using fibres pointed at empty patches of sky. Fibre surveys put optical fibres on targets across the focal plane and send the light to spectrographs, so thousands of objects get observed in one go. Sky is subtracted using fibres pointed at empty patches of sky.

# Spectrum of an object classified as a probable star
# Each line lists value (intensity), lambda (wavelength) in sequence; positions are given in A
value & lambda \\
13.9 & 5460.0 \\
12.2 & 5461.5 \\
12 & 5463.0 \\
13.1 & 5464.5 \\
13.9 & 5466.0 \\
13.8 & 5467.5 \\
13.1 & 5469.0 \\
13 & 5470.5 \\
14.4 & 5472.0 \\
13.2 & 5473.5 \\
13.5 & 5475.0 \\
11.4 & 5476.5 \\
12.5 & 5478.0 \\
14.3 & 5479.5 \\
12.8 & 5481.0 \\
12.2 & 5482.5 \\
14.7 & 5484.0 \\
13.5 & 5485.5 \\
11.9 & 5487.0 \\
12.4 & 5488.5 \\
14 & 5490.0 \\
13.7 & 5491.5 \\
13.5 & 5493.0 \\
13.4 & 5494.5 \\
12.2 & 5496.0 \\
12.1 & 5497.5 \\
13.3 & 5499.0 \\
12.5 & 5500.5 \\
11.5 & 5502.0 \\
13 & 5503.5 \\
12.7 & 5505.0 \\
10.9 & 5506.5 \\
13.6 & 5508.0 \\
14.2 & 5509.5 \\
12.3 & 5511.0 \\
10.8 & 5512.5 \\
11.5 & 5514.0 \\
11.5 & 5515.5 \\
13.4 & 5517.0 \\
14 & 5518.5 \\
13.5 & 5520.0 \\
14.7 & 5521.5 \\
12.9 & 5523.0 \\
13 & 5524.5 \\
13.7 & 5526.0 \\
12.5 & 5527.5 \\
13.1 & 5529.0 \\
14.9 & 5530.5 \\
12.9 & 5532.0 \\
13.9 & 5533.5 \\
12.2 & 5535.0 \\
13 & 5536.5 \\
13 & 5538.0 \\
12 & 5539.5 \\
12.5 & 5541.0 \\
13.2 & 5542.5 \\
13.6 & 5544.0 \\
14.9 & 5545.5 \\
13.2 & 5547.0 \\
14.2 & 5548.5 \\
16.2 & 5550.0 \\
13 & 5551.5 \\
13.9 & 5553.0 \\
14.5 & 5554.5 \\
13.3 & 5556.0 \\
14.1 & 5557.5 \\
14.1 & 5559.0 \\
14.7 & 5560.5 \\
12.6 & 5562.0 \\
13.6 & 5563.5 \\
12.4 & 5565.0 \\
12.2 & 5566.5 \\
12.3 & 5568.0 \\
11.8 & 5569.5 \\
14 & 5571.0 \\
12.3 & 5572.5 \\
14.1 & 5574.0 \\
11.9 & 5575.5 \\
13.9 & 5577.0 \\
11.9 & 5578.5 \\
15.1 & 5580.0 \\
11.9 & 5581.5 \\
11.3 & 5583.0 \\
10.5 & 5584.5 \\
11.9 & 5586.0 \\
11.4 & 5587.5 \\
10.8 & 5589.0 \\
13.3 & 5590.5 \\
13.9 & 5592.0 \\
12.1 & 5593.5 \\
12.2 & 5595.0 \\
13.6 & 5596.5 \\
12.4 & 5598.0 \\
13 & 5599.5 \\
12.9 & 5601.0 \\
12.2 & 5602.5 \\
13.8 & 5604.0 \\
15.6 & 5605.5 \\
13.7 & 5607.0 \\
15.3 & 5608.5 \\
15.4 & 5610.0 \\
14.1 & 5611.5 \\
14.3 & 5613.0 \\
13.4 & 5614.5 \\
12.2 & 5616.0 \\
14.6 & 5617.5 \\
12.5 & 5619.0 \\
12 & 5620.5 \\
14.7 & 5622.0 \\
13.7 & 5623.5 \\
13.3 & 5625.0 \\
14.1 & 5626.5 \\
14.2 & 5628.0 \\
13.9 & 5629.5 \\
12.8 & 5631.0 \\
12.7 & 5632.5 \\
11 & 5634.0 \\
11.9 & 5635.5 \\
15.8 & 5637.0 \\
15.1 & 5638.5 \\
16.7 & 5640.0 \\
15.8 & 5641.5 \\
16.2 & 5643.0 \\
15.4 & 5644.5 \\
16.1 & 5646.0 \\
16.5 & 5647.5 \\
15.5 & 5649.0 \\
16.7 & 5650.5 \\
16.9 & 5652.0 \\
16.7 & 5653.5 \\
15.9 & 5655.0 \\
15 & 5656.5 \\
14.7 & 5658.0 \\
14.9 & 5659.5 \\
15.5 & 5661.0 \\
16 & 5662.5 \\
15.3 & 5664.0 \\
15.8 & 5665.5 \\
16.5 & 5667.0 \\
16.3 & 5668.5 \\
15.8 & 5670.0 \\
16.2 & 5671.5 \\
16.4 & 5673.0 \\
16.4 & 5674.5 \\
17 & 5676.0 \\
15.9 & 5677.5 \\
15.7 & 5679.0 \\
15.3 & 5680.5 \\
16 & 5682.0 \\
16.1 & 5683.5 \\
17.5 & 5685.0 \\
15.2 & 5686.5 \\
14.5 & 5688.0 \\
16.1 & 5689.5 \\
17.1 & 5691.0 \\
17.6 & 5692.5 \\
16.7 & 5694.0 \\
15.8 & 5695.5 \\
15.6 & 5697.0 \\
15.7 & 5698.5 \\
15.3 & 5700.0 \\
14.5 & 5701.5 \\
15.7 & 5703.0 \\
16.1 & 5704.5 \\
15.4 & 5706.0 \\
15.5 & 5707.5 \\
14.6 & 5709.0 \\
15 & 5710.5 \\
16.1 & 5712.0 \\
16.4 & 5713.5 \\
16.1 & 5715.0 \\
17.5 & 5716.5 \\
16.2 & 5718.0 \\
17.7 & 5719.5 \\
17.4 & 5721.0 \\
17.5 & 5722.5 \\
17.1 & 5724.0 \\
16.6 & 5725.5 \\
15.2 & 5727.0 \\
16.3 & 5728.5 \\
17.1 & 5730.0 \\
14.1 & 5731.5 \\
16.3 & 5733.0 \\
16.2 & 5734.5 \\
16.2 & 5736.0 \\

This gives 0.1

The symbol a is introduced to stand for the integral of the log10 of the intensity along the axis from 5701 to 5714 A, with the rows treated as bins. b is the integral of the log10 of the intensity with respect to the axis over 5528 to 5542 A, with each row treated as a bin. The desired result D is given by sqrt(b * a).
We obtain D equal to 15.5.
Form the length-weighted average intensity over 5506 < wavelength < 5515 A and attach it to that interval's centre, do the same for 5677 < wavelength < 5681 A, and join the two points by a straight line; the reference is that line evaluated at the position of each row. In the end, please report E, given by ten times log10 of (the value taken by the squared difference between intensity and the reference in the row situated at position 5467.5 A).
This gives 8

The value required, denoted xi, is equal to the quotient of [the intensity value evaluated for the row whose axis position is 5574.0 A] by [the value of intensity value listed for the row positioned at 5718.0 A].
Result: 0.87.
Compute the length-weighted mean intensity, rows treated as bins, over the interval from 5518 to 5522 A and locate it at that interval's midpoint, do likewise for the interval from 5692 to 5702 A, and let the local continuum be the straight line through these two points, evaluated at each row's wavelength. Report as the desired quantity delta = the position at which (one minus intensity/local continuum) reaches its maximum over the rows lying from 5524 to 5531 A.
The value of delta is 5527.5 A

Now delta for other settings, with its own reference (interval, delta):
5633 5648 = 5634.0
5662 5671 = 5664.0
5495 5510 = 5506.5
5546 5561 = 5551.5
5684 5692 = 5688.0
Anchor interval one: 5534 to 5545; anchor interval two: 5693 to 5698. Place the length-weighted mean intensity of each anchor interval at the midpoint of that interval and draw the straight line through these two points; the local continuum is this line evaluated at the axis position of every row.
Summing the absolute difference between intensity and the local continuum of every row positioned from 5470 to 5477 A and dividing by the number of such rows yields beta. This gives 1.67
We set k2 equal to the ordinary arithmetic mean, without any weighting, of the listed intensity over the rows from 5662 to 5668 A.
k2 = 15.9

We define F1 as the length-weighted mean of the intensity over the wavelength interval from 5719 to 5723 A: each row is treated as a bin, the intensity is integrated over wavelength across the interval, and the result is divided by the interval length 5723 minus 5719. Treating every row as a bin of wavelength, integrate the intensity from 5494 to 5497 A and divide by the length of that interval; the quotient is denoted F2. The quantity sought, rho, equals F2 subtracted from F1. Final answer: 4.8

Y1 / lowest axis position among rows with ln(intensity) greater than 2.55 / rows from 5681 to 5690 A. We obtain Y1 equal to 5682.0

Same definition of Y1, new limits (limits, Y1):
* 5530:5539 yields 5530.5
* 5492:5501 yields 5493.0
